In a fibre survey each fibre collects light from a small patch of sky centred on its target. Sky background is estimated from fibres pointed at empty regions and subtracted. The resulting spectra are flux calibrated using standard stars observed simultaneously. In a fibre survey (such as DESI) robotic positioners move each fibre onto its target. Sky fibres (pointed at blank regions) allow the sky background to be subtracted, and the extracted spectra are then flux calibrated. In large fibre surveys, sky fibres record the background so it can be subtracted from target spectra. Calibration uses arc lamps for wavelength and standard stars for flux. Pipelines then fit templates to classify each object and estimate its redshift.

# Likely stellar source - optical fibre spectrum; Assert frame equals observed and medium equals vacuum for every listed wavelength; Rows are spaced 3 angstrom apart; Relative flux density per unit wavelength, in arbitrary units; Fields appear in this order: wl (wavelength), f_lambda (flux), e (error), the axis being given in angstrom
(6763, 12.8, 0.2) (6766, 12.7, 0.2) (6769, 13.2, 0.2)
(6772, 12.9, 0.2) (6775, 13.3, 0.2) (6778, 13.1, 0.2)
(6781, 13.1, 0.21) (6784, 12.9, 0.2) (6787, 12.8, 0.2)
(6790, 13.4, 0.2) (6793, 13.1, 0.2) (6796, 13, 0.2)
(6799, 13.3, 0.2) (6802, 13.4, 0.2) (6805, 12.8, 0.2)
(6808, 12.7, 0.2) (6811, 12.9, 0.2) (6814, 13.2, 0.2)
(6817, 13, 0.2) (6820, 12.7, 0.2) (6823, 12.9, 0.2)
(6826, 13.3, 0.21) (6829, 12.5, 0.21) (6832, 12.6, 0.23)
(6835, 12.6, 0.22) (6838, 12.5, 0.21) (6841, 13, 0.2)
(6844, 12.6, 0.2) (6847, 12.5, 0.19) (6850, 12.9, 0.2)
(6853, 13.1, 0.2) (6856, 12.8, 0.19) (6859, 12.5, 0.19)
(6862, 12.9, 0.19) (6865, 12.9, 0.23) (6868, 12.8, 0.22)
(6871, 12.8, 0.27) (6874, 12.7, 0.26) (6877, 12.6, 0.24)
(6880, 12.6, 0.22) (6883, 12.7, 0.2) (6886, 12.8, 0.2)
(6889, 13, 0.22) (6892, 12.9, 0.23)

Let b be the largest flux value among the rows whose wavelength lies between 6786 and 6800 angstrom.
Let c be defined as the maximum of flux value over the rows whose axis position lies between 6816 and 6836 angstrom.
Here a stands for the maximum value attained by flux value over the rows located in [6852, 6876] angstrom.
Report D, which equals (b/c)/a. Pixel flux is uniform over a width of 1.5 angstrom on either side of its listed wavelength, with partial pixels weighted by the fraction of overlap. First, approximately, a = 13.1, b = 13.4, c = 13.3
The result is 0.0769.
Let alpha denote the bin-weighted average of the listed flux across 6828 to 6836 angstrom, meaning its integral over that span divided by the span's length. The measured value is 12.6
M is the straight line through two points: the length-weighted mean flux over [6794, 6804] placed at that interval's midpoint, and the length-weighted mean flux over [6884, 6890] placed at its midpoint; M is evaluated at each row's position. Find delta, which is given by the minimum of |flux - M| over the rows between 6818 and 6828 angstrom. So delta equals 0.196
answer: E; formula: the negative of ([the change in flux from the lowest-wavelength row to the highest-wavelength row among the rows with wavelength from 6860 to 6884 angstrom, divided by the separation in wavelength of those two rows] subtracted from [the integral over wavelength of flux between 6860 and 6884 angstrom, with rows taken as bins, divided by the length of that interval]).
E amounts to -12.8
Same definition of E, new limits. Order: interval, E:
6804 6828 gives -12.9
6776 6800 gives -13.1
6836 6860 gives -12.7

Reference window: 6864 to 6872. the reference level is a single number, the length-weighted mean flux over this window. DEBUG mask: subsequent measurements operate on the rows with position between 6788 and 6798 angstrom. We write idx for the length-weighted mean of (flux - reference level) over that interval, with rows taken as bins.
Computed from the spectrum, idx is 0.32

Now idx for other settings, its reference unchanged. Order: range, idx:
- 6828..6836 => -0.26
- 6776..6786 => 0.20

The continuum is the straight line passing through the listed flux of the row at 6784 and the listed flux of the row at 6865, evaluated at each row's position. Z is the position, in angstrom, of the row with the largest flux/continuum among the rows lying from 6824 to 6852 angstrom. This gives 6826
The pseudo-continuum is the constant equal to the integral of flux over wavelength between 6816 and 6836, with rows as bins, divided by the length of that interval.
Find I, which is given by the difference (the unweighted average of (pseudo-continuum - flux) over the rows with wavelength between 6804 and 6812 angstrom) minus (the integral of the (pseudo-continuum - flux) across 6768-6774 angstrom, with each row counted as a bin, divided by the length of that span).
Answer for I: 0.26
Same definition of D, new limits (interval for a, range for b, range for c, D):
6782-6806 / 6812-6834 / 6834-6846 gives 0.0763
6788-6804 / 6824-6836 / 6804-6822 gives 0.0752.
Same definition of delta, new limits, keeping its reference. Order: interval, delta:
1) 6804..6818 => 0.051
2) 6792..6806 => 0.095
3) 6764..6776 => 0.005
